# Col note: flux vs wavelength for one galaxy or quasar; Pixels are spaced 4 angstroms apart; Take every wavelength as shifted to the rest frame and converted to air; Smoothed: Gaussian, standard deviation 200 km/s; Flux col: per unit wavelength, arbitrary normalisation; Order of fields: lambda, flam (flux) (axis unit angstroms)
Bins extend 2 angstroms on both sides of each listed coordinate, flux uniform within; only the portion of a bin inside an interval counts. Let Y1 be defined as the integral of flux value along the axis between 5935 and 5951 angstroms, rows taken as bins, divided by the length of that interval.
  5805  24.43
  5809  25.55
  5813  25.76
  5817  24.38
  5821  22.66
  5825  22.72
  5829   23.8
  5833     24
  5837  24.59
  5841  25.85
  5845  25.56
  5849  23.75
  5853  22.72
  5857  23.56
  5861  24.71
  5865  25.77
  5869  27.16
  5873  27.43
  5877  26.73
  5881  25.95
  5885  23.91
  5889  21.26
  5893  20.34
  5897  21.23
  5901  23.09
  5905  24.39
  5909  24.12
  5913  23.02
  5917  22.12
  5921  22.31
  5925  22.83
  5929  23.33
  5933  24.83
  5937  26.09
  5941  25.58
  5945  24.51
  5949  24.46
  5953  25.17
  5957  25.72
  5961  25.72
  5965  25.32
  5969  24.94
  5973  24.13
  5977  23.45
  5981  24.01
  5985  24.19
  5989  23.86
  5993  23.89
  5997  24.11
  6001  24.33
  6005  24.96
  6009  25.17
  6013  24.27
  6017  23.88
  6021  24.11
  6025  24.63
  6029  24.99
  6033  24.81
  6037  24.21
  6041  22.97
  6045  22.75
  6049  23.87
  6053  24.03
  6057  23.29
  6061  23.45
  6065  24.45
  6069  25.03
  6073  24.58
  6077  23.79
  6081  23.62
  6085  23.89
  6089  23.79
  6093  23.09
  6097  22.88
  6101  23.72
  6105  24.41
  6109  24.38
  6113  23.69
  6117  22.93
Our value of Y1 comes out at 25.2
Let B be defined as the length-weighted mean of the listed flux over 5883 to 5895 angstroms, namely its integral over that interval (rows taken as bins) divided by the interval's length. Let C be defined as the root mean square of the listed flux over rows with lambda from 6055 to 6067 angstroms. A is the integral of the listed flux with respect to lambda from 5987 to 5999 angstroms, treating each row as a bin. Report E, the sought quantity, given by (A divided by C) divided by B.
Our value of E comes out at 0.555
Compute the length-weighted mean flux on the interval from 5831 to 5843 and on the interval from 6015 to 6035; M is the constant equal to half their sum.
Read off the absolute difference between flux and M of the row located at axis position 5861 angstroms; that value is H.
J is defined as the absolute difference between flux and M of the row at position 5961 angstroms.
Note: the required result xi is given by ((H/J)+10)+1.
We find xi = 11.1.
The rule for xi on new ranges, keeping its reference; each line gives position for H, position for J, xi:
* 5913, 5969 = 16.6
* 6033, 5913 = 11.1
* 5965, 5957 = 11.6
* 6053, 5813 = 11.6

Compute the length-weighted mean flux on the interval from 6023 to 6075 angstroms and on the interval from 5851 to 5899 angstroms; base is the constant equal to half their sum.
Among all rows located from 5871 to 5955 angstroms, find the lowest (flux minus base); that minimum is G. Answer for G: -3.8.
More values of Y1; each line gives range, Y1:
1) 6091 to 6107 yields 23.5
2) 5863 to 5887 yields 26.2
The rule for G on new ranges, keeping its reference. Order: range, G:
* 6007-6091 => -1.4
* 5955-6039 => -0.7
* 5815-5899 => -3.8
